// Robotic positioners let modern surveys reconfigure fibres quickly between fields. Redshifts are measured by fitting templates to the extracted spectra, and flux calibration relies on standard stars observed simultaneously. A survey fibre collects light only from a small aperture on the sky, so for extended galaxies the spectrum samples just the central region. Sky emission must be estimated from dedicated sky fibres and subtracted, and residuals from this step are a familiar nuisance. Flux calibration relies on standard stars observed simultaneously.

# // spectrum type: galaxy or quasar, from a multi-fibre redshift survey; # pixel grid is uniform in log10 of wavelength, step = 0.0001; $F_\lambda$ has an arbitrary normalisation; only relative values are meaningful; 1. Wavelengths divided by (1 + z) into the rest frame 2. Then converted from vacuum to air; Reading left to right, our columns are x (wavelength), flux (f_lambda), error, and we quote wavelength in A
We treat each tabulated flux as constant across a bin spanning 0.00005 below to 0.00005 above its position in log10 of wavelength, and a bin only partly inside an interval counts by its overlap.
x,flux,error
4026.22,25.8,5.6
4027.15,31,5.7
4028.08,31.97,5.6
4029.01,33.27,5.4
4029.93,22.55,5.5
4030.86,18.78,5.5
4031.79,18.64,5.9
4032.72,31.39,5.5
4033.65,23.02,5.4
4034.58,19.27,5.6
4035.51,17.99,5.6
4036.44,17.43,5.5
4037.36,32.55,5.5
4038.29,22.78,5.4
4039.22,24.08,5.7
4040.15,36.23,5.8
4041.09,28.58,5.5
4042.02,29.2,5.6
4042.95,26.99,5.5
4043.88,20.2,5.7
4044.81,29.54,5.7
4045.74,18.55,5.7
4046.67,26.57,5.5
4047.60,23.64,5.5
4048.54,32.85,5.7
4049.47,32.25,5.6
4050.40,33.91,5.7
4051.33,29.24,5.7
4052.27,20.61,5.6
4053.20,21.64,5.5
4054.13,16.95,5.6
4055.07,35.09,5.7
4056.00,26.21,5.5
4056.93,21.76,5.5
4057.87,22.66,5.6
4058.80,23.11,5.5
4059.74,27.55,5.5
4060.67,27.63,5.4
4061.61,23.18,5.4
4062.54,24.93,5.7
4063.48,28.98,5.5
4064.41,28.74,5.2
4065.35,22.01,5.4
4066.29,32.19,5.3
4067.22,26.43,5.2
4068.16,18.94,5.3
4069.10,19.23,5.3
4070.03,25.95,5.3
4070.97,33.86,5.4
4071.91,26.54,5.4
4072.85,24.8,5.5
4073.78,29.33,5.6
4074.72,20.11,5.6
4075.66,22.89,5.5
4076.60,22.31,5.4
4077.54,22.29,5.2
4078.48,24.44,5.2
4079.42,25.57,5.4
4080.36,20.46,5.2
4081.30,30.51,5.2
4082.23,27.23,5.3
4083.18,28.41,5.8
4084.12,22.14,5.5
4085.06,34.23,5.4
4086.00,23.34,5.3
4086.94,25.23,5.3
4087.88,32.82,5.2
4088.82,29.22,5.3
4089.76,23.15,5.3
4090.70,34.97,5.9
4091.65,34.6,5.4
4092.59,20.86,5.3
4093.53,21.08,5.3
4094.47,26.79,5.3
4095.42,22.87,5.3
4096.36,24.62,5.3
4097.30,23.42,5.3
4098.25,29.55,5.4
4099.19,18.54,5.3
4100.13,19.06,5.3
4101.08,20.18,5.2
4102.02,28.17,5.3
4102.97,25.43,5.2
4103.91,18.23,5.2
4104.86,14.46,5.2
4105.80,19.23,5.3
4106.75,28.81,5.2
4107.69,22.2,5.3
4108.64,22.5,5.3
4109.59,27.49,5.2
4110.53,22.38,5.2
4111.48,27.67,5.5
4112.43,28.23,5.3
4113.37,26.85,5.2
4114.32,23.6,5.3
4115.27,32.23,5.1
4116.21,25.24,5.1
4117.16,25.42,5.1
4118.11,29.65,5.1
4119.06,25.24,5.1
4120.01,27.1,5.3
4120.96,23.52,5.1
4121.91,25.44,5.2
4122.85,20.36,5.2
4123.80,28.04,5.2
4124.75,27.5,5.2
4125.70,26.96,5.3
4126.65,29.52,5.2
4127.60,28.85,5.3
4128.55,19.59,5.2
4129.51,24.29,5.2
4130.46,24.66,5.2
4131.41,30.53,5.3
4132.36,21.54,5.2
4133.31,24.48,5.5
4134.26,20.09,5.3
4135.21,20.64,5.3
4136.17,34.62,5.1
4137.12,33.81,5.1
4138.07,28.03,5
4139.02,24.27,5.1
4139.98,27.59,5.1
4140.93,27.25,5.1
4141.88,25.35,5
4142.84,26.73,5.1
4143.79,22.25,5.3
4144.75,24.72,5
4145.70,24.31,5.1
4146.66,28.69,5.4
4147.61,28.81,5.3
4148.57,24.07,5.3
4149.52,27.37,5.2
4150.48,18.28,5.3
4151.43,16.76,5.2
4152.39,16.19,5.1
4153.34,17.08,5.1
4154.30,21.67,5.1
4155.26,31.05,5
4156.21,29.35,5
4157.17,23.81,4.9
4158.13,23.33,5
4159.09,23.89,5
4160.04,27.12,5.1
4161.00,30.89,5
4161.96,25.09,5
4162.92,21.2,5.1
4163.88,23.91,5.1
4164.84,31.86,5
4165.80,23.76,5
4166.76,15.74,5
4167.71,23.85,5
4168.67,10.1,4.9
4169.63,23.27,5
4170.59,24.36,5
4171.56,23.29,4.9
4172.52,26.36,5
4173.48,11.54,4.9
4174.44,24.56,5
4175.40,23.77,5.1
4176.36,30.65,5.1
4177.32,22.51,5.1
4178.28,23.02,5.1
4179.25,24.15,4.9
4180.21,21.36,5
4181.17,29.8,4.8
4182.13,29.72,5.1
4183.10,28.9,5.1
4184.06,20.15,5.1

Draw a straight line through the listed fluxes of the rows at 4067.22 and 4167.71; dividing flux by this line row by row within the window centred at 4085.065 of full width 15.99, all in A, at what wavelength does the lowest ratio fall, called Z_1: 4080.36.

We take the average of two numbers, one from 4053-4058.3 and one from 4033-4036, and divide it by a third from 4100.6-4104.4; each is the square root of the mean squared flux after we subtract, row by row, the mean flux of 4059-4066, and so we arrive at 1.22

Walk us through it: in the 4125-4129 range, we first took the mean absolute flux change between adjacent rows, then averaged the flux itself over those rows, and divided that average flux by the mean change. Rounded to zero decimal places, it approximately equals 6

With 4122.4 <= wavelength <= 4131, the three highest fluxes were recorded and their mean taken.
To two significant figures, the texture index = 29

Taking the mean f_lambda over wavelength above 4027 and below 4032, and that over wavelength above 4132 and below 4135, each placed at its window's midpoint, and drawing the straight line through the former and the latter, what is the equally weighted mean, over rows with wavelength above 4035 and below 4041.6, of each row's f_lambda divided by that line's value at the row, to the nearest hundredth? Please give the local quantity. 1.00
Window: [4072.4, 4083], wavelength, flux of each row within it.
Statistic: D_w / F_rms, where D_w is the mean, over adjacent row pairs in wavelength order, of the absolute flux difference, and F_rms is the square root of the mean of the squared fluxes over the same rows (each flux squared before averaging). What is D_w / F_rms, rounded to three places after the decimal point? 0.157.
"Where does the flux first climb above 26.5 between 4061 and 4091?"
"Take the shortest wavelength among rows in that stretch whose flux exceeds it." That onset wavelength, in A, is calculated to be 4063.48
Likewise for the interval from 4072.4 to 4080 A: 4073.78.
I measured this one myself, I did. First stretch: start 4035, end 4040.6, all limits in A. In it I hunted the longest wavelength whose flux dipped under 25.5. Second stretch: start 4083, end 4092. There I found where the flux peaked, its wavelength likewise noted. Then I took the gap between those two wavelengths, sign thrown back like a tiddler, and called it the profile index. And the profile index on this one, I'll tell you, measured 51.5 A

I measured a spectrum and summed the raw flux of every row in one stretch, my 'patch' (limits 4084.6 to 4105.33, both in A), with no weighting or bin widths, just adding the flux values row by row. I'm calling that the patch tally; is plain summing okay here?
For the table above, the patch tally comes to 551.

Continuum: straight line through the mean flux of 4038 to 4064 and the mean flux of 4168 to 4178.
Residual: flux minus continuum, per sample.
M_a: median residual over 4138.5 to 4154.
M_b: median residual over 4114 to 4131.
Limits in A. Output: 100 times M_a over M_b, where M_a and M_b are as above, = 98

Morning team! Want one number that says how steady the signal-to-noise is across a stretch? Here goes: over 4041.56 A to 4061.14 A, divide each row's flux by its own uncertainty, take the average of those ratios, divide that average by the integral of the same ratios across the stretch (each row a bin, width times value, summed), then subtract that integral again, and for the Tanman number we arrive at -91.1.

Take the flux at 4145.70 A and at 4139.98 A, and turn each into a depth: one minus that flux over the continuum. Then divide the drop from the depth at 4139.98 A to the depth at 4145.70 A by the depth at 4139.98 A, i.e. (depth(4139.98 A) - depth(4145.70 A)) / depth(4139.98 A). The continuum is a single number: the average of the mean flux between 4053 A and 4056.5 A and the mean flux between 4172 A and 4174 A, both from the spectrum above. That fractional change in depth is 0.6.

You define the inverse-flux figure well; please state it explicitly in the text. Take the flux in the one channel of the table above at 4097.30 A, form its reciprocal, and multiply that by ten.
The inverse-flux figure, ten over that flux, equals 0.43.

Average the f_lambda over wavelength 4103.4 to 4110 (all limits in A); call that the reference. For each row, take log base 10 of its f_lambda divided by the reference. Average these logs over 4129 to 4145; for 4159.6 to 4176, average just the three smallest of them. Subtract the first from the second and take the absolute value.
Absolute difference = 0.32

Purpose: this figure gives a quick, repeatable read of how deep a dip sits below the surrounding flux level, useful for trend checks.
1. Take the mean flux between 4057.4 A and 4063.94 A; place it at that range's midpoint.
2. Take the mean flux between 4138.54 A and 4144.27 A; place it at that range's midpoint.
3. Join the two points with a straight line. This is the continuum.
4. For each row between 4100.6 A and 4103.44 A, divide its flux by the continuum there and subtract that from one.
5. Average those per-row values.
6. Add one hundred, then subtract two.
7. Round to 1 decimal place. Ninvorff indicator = 98.0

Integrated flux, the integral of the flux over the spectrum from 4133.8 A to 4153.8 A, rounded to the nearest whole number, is 493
